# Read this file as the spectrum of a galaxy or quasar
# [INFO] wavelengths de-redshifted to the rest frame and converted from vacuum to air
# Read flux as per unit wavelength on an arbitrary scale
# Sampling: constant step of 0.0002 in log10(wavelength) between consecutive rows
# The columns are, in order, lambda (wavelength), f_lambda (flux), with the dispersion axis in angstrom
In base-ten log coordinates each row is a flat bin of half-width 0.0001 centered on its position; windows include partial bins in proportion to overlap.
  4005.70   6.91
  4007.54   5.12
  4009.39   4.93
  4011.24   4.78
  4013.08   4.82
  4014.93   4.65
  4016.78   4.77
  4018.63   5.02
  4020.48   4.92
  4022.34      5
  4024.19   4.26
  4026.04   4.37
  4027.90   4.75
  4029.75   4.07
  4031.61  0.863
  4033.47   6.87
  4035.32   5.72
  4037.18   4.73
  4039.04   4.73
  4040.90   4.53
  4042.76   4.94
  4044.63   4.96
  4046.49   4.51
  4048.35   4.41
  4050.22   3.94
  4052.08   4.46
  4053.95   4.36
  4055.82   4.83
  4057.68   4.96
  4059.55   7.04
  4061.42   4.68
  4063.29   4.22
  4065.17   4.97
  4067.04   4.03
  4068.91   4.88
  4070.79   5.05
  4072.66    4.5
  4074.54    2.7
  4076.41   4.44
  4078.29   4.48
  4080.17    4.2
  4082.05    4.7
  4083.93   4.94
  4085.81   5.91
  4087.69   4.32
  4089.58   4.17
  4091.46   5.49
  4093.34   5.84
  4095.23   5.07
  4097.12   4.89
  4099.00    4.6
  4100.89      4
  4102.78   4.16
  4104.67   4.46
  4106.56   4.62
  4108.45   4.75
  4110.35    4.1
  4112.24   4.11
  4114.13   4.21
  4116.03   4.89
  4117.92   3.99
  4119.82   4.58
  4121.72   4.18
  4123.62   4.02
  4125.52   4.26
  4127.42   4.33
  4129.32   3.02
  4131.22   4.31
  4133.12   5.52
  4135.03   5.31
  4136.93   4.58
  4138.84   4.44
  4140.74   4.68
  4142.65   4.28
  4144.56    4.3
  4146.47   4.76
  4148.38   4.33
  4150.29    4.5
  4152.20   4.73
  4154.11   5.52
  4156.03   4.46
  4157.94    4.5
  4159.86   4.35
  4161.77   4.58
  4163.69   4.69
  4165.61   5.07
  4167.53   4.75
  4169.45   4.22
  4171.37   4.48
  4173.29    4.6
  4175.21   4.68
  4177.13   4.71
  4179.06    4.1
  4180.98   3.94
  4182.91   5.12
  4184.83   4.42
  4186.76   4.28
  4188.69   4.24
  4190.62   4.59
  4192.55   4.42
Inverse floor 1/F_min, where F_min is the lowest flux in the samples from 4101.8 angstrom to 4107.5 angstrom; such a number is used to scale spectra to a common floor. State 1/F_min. 0.240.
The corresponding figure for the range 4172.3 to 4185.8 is 0.254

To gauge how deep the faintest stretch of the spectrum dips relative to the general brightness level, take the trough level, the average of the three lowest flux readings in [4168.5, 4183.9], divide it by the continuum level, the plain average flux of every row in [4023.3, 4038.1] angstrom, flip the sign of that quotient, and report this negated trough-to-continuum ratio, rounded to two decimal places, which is -0.92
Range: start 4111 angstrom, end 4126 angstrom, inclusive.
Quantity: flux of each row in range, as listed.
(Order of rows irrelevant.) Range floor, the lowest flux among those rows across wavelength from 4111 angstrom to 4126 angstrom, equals 3.99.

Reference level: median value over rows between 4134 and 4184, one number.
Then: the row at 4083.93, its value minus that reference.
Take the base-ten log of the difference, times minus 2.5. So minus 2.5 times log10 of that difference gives 1.1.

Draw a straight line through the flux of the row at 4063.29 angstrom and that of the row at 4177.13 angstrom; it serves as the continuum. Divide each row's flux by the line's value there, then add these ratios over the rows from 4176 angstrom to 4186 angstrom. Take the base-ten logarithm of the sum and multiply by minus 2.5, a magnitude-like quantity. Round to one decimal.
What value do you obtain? -1.7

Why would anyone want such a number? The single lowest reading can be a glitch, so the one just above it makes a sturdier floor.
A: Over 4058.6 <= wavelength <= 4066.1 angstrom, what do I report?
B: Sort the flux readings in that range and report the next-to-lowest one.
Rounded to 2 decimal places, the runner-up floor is 4.68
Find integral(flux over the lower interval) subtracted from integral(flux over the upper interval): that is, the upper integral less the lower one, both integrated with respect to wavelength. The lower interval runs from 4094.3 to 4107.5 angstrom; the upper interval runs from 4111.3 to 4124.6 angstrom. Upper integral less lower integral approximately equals -3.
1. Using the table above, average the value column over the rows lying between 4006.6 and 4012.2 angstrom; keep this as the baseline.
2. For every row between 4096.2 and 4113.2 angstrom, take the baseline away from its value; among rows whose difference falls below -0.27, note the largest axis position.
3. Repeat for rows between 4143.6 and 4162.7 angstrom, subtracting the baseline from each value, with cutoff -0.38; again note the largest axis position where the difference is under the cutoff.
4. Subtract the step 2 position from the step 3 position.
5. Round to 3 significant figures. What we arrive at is 47.6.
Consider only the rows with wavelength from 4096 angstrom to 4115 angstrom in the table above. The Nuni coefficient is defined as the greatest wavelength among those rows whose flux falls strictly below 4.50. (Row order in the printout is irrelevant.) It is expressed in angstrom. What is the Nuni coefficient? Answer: 4114.13 angstrom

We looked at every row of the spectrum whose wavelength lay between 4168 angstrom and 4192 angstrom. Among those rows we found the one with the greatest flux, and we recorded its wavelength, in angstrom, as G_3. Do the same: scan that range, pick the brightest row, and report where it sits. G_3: 4182.91 angstrom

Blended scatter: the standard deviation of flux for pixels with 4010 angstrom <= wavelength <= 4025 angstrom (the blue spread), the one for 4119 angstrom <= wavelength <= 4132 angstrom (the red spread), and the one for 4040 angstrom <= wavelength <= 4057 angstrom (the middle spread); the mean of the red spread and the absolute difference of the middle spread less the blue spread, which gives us 0.3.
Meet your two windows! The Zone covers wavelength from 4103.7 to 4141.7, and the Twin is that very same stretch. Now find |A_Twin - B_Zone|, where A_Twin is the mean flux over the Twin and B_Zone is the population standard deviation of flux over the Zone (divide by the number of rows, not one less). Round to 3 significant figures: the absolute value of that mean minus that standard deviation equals 3.91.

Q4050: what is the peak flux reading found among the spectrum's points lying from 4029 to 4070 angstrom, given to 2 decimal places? 7.04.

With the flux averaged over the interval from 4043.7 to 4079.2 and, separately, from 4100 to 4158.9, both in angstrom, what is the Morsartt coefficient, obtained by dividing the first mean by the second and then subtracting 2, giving -0.97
